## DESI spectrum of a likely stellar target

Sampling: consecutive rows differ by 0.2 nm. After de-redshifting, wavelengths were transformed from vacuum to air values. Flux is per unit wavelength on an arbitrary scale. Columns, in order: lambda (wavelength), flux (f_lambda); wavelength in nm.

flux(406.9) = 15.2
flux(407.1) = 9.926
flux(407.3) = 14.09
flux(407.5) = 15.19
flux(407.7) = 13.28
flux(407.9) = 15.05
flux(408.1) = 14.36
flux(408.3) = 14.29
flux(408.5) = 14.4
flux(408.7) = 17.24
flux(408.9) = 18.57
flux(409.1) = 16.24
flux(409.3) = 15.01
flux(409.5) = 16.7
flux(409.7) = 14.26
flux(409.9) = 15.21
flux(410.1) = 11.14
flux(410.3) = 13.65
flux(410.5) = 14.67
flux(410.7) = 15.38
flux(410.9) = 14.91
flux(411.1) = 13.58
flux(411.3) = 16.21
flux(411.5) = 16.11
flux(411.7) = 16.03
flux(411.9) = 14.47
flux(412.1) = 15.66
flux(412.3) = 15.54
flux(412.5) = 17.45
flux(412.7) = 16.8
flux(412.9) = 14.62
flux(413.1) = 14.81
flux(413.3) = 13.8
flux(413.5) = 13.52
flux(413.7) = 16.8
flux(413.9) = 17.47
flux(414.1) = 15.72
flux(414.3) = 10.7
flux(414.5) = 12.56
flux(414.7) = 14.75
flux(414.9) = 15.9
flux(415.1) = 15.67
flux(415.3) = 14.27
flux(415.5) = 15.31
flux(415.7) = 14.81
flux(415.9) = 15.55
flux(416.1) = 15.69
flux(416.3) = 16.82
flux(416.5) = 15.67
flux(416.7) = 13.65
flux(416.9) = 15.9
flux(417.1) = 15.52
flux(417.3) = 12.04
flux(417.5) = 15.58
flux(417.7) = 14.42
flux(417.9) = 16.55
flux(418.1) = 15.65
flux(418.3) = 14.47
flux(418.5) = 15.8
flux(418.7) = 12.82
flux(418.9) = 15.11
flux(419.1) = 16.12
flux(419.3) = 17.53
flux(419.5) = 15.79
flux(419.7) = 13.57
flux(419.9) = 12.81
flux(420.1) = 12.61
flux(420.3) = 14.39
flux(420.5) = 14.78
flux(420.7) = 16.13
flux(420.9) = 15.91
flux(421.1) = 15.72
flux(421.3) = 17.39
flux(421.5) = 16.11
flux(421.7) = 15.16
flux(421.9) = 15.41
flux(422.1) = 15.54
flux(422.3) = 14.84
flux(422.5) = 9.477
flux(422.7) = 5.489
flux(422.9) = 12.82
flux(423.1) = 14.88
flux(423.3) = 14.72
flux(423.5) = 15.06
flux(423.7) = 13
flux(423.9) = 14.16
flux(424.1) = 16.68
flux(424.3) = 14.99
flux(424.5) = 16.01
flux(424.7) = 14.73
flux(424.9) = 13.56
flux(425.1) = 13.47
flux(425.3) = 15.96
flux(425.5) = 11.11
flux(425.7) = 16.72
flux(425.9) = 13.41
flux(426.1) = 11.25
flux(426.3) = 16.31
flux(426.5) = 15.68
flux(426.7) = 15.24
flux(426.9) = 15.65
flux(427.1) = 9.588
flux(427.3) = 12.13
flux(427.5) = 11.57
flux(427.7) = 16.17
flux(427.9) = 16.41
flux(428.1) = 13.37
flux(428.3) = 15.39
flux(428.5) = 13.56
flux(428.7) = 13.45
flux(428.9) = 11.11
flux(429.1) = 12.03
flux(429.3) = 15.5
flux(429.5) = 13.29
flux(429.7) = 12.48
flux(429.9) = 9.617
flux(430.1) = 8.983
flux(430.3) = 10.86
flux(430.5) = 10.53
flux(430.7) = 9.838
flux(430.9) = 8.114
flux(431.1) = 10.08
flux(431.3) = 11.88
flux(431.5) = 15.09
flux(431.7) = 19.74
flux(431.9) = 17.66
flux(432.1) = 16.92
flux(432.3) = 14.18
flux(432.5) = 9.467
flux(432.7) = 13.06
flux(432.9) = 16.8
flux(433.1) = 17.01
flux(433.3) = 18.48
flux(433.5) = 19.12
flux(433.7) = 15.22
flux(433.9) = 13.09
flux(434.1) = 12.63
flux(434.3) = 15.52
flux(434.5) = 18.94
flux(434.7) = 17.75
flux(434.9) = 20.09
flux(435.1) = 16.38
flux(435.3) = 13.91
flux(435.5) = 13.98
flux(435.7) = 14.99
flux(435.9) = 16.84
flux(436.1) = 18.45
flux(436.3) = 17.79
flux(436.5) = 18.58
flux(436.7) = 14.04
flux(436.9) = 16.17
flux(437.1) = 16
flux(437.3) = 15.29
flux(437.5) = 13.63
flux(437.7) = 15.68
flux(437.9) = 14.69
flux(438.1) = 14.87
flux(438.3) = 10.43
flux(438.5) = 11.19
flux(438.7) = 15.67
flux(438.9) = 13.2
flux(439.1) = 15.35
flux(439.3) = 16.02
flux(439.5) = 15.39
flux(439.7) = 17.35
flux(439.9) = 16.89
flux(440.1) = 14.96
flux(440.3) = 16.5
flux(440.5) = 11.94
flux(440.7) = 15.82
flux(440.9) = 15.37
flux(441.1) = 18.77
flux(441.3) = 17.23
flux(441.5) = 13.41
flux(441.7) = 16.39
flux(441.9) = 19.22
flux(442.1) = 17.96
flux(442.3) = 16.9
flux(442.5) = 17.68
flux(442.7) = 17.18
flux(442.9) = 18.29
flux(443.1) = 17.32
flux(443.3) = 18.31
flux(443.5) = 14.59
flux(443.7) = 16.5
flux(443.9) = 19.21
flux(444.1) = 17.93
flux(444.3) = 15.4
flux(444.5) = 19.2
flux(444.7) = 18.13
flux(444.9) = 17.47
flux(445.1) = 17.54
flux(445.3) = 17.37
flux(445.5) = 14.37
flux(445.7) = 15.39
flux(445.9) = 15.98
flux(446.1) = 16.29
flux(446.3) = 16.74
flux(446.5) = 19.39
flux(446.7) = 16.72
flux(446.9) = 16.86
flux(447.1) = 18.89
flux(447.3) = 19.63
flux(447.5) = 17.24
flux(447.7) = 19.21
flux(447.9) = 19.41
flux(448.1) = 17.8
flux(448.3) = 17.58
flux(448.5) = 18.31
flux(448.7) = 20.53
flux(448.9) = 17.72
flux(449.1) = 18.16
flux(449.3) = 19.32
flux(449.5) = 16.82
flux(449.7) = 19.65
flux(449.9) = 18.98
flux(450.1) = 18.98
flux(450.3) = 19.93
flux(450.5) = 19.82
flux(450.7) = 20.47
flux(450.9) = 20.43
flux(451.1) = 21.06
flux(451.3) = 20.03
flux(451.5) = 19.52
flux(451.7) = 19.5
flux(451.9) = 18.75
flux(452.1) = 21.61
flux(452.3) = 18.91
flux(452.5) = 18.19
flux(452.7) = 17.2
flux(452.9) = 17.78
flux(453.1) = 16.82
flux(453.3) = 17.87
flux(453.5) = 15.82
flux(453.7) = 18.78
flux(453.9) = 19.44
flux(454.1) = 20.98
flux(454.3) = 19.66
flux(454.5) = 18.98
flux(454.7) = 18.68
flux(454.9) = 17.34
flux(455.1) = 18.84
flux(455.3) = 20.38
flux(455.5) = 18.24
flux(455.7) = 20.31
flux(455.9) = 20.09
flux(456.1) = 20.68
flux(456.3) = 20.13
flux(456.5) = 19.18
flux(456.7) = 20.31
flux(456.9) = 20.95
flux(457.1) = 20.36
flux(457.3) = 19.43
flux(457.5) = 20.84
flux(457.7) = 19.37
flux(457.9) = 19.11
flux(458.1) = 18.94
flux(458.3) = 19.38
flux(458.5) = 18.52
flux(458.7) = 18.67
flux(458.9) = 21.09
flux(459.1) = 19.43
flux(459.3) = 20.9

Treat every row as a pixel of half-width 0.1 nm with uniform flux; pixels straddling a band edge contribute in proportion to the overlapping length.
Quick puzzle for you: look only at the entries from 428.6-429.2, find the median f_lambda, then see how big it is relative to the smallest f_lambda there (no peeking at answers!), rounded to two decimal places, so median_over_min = 1.08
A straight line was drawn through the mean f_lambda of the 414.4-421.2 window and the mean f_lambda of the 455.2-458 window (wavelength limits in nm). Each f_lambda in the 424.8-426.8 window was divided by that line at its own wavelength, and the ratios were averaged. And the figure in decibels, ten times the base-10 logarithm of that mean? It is -0.50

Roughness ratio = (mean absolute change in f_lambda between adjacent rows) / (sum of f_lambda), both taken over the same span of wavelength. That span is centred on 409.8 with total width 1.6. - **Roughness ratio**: 0.017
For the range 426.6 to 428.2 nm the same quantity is 0.023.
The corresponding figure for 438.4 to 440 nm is 0.015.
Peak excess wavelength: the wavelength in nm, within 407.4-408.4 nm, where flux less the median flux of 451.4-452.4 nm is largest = 407.5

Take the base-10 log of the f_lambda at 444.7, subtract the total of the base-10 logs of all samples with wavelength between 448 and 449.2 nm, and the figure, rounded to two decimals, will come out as -6.32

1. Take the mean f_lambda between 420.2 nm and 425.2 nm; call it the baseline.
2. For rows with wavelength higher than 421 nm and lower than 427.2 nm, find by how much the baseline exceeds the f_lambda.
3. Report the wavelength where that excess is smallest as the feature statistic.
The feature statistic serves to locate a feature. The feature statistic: 421.3 nm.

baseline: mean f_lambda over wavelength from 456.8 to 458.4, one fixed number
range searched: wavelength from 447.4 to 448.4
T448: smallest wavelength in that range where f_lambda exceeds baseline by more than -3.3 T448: 447.5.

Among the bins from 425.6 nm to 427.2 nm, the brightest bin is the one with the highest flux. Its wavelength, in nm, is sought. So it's 425.7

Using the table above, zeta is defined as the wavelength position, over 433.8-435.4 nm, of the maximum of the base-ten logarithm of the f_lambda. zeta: 434.9 nm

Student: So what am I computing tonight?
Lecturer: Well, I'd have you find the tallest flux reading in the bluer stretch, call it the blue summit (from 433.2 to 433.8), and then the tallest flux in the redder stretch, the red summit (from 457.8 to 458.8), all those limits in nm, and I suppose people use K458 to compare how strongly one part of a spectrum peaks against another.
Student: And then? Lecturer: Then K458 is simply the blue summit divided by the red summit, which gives 0.99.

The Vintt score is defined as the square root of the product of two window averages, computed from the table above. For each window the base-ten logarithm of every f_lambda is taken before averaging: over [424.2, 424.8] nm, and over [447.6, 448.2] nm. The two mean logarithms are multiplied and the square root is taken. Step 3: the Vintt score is 1.23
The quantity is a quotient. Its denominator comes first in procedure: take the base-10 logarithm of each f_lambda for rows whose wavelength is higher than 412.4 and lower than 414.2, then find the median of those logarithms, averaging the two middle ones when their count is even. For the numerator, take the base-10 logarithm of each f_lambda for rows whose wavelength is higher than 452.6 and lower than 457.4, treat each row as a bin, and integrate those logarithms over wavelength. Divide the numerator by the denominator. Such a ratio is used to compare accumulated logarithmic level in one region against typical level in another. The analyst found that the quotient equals 5.1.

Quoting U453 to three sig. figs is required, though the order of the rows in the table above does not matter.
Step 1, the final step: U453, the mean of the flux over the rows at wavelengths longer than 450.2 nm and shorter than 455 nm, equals 19.1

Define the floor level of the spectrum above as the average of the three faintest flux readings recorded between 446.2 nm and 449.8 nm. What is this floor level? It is 17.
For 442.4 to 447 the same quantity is 15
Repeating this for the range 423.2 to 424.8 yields 14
